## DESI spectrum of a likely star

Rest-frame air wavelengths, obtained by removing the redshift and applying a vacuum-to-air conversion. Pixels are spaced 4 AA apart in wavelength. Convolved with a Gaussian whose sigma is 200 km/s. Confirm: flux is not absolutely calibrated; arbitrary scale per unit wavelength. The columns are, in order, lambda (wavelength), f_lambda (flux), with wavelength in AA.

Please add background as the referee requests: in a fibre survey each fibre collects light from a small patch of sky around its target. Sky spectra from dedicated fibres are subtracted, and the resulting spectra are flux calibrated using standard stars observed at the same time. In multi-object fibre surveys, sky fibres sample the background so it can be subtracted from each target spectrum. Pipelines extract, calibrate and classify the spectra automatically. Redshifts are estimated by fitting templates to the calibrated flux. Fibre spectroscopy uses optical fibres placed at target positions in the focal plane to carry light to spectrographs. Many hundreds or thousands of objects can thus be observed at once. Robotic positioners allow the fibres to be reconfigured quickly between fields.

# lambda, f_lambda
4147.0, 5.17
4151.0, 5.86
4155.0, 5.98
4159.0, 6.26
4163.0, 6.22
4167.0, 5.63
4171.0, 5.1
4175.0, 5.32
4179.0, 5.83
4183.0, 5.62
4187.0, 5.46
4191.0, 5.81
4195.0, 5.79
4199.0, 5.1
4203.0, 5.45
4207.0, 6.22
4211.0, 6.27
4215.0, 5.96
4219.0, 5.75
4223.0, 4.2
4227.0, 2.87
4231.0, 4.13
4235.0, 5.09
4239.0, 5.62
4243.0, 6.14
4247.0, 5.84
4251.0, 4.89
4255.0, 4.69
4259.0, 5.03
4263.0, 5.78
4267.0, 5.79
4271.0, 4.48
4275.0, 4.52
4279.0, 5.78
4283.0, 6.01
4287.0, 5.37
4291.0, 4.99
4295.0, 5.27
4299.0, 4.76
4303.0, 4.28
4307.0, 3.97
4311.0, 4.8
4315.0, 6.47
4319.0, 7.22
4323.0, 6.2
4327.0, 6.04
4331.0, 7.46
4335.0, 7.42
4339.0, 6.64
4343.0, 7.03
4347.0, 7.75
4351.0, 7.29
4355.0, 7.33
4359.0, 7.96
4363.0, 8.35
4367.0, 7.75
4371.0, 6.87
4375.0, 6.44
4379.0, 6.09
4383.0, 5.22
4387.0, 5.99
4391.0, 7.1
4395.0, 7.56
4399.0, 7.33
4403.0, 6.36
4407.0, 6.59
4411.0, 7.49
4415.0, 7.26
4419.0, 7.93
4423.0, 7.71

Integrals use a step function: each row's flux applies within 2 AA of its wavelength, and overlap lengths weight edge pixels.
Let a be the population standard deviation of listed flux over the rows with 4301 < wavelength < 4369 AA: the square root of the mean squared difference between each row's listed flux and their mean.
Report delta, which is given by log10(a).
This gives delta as 0.10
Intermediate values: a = 1.2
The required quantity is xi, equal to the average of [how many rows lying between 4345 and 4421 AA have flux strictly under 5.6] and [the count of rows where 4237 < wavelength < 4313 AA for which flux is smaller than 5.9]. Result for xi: 9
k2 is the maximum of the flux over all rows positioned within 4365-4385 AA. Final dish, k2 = 7.75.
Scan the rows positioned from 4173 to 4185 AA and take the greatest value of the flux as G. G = 5.83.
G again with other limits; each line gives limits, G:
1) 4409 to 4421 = 7.93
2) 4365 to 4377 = 7.75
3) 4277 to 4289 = 6.01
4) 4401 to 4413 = 7.49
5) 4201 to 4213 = 6.27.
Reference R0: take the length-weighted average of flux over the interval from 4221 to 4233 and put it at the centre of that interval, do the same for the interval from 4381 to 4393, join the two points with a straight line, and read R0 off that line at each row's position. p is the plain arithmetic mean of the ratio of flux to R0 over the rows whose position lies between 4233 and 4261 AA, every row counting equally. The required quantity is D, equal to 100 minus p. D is 98.7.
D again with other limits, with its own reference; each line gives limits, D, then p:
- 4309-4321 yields 98.8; 1.22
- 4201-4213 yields 98.3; 1.74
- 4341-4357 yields 98.7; 1.33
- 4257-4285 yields 98.8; 1.22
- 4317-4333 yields 98.7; 1.30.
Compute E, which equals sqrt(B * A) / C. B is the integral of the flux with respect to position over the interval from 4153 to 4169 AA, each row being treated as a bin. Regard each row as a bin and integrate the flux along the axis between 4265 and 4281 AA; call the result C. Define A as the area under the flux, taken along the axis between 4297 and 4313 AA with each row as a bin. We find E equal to 1.01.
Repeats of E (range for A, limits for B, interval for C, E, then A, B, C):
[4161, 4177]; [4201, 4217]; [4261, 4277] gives 1.12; 89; 96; 82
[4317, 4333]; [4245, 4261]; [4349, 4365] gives 0.76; 108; 82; 124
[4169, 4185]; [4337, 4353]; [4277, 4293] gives 1.13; 87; 115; 89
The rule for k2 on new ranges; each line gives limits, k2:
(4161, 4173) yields 6.22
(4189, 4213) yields 6.27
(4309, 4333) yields 7.46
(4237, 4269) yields 6.14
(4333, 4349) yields 7.75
